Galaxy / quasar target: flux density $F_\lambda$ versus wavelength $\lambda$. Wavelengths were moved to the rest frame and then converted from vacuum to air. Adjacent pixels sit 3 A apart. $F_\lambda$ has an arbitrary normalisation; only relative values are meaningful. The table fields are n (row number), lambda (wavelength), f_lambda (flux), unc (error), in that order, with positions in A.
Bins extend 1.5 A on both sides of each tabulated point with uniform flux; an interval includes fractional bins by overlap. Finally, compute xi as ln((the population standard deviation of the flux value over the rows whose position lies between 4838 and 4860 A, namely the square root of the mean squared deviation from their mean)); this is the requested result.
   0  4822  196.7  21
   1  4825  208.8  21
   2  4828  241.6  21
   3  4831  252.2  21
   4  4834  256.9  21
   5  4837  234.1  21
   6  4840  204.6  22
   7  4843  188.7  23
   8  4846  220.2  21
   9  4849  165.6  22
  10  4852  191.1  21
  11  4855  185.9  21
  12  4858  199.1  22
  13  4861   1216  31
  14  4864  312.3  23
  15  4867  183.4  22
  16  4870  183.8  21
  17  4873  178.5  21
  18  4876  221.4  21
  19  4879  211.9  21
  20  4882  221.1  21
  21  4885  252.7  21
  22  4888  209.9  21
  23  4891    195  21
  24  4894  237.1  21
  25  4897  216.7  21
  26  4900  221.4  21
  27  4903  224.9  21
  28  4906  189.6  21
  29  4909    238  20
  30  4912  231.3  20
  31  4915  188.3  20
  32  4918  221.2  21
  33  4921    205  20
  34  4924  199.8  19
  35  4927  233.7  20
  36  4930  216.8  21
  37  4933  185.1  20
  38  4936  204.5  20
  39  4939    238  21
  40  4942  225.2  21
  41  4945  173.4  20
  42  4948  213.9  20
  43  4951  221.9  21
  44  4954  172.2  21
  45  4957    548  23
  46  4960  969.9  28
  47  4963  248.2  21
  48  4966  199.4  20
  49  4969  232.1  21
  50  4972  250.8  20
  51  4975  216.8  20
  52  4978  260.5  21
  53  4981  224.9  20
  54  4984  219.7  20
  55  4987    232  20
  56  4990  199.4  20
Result 2.76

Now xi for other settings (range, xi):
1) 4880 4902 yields 2.85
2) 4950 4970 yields 5.60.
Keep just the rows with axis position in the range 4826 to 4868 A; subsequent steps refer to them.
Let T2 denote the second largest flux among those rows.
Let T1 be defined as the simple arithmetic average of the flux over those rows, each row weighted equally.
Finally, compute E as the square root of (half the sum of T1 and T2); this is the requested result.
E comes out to 17.3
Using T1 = 289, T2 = 312.3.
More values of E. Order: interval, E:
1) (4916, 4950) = 14.9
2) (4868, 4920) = 15.0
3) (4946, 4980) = 20.8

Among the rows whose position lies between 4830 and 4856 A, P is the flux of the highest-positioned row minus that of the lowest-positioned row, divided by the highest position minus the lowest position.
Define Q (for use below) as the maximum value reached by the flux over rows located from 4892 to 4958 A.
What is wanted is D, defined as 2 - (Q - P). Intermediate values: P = -2.8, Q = 548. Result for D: -549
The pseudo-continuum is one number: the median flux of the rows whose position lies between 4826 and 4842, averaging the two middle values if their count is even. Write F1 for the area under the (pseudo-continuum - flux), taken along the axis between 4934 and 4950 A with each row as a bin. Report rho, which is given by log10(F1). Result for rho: 2.70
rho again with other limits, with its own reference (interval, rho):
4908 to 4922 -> 2.55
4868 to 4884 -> 2.78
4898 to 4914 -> 2.54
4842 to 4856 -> 2.85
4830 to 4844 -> 2.29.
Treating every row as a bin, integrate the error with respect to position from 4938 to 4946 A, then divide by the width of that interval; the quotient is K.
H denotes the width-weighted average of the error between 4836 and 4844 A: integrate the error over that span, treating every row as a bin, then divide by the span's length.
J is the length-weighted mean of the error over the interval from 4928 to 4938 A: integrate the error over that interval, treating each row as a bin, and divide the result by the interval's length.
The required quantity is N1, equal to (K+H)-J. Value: 22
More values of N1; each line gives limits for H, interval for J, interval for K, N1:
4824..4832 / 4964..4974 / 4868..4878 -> 22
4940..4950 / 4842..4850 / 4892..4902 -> 19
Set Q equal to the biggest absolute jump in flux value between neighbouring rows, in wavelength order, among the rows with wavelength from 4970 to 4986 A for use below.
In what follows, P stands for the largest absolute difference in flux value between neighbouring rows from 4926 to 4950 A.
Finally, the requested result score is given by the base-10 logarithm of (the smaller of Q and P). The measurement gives 1.64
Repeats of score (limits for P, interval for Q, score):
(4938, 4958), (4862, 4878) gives 2.11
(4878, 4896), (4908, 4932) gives 1.63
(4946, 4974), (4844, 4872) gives 2.86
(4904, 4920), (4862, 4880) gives 1.68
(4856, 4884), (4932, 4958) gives 2.57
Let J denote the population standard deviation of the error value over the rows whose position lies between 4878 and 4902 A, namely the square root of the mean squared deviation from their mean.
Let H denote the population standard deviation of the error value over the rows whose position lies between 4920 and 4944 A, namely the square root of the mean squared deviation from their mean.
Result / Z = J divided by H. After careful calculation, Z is 0.0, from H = 0.66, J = 0.0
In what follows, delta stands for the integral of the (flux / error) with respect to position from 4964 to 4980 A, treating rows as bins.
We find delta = 182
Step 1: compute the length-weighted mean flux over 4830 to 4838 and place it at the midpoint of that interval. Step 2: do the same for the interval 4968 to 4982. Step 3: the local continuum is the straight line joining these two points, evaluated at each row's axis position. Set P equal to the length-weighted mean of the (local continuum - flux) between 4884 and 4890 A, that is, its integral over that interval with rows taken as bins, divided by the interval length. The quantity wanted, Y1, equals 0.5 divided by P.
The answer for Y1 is 0.028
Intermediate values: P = 18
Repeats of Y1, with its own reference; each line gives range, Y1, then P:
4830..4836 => -0.107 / -5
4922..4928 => 0.018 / 27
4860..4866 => -0.001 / -432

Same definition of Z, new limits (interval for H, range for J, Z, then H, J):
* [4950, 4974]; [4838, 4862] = 1.3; 2.47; 3.1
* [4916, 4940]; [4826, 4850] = 1.1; 0.66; 0.7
